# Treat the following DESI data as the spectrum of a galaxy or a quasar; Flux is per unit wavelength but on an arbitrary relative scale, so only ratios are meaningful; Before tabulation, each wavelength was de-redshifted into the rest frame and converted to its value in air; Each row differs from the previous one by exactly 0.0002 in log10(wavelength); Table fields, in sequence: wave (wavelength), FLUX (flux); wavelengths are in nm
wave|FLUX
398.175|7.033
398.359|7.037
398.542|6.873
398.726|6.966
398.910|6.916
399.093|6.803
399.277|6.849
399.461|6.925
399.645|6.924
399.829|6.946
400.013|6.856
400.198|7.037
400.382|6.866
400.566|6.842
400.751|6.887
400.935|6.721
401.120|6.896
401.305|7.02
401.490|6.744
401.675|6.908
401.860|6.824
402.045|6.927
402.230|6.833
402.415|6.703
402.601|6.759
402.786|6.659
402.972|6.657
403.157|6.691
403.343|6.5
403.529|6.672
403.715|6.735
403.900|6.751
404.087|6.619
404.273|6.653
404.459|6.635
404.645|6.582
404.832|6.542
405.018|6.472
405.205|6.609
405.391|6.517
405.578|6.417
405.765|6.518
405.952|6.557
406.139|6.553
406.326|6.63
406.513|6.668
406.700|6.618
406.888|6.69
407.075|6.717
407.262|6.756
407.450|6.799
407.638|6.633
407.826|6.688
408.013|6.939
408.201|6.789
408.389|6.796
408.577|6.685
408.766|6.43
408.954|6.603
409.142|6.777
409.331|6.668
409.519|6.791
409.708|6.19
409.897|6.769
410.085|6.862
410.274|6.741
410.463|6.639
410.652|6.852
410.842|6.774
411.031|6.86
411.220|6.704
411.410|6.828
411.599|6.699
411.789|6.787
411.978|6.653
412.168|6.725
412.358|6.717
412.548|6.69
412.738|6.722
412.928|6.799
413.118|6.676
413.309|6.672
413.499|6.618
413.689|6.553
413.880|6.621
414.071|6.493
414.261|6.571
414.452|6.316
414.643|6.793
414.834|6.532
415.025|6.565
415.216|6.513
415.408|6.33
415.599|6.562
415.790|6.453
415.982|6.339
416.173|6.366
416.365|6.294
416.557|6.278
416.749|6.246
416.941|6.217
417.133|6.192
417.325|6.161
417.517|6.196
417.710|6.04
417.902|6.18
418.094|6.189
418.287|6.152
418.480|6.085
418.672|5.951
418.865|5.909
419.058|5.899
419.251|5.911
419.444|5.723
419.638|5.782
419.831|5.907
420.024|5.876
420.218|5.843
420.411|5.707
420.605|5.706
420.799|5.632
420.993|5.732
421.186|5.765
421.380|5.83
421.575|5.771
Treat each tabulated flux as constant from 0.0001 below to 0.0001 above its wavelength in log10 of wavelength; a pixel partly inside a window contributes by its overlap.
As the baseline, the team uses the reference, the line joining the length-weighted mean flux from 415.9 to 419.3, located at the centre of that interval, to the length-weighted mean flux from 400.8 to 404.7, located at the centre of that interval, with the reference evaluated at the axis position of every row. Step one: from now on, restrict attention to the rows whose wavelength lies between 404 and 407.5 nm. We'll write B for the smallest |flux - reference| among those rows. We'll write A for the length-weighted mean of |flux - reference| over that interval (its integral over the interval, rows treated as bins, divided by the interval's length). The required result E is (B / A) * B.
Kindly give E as 0.007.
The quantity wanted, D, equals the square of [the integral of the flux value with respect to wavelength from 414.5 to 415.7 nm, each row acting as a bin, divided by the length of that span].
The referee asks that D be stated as 42.8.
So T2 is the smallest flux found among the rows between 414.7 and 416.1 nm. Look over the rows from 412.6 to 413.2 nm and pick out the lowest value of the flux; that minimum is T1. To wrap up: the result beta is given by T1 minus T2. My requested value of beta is 0.3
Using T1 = 6.676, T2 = 6.33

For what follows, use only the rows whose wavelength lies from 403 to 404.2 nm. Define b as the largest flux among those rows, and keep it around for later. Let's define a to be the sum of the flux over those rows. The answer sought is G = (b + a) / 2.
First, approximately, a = 40.0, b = 6.751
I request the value 23.4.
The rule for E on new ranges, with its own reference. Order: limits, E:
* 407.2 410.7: 0.020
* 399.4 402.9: 0.000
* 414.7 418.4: 0.000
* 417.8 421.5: 0.004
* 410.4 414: 0.121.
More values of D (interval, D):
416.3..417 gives 39.1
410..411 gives 45.9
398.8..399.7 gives 47.4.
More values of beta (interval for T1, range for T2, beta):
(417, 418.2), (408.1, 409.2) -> -0.4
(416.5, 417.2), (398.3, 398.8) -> -0.7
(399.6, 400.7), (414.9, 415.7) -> 0.5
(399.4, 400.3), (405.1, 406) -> 0.4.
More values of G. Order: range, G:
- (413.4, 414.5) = 22.9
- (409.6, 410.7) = 23.5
